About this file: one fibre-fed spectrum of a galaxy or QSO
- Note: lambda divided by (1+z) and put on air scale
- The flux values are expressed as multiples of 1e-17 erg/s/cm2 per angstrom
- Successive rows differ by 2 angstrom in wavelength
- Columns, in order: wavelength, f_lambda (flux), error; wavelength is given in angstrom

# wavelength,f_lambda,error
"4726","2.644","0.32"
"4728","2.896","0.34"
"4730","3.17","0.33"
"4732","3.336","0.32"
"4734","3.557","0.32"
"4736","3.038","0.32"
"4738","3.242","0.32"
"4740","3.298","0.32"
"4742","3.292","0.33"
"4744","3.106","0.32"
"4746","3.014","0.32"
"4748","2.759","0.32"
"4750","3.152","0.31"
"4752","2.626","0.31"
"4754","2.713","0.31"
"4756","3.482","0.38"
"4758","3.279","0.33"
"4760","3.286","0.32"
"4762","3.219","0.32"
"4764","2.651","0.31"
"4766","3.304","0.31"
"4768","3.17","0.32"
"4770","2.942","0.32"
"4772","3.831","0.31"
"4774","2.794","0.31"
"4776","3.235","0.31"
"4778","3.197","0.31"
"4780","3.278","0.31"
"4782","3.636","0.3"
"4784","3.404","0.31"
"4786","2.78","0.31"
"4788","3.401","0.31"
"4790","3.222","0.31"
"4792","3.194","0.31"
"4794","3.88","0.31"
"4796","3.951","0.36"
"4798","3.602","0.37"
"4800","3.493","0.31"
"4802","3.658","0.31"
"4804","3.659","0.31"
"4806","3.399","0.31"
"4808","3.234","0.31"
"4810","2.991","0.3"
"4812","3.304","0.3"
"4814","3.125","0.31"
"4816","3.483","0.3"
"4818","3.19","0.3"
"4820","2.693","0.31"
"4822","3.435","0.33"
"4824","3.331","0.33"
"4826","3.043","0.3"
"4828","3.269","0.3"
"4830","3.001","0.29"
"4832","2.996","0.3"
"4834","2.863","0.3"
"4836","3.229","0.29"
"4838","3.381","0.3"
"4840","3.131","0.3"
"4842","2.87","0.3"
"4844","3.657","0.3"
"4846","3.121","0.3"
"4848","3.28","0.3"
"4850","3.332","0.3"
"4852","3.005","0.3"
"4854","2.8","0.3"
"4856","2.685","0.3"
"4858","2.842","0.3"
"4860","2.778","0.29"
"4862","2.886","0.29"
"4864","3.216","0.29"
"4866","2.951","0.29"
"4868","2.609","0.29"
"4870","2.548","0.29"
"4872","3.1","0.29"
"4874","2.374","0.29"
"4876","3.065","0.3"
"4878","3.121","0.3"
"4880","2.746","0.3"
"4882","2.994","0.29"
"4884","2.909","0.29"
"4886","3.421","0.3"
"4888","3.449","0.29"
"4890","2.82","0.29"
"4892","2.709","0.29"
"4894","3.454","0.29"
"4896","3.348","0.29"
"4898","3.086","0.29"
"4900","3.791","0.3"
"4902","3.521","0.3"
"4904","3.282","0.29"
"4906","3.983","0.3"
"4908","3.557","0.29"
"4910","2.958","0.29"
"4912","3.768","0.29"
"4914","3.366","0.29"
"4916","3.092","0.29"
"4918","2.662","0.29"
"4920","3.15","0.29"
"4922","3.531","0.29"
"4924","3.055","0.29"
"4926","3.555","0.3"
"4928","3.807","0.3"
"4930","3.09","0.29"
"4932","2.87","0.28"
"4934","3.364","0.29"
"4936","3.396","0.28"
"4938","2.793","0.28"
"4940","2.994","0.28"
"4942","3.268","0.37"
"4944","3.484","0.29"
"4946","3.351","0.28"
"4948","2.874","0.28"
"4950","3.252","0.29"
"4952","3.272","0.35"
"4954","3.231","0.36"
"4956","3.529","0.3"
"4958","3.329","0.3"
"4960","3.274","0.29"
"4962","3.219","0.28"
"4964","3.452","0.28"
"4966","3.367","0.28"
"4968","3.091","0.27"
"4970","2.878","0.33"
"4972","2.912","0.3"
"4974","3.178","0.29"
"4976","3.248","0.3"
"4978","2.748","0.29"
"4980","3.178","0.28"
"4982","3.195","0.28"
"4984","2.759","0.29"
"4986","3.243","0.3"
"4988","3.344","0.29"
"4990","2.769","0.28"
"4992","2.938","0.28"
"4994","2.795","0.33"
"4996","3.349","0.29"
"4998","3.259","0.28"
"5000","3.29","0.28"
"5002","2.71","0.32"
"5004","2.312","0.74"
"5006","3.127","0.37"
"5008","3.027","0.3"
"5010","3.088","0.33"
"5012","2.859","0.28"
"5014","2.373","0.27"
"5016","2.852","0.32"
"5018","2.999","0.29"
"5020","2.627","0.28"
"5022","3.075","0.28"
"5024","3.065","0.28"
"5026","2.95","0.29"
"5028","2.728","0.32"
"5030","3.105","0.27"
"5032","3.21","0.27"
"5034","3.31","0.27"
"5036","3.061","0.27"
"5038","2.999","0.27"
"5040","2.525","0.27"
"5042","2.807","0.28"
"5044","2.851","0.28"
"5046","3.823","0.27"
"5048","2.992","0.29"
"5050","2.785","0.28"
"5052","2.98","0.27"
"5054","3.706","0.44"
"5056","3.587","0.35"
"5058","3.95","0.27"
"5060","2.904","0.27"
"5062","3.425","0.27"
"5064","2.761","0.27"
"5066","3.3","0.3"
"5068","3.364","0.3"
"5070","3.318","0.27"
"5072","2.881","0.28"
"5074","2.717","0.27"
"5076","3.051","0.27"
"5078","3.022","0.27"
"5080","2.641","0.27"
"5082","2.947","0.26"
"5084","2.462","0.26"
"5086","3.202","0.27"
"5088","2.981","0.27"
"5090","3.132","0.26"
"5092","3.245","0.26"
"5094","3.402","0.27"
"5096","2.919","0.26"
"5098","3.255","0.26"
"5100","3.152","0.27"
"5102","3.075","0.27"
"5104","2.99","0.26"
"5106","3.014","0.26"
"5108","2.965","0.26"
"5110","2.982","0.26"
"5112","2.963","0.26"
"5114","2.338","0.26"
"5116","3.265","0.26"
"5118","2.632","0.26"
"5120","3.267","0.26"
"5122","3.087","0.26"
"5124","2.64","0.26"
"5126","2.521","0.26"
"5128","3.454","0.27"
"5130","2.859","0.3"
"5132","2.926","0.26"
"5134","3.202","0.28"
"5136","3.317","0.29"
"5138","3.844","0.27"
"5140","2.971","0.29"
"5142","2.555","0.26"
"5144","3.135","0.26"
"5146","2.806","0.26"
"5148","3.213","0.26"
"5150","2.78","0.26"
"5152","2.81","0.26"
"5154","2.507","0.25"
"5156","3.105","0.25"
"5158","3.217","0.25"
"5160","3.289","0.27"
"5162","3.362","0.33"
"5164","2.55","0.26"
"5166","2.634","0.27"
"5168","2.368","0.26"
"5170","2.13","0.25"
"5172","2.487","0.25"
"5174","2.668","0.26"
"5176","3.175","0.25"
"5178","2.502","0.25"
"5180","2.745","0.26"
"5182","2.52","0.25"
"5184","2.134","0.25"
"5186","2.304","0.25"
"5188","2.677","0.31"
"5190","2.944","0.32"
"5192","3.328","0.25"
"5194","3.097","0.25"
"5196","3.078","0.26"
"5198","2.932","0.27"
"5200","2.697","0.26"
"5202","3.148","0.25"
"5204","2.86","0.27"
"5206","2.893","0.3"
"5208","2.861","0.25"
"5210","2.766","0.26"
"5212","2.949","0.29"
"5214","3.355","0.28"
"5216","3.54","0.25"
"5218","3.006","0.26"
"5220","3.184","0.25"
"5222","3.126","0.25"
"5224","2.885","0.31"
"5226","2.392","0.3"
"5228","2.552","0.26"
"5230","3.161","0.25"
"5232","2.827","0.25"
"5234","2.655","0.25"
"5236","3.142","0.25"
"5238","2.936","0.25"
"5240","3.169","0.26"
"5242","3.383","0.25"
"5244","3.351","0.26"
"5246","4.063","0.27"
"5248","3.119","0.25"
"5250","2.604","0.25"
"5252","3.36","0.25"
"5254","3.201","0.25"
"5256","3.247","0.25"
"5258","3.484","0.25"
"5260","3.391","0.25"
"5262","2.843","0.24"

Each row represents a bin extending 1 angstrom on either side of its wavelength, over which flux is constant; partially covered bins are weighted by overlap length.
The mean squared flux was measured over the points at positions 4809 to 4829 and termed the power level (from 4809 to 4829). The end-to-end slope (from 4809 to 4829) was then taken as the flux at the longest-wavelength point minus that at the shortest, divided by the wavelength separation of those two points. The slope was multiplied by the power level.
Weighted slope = 0.2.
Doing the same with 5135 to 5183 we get -0.1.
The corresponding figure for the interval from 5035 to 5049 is -0.1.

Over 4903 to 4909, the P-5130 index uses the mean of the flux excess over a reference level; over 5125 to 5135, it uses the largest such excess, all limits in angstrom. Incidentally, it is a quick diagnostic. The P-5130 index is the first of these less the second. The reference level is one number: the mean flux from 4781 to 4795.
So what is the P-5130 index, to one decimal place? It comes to 0.2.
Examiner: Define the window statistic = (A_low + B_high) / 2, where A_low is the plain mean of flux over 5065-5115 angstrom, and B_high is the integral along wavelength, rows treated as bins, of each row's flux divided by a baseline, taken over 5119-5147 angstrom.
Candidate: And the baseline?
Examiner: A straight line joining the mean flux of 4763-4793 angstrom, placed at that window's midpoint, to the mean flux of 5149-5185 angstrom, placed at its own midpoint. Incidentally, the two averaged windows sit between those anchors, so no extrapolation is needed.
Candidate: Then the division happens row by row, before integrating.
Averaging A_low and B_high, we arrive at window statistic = 17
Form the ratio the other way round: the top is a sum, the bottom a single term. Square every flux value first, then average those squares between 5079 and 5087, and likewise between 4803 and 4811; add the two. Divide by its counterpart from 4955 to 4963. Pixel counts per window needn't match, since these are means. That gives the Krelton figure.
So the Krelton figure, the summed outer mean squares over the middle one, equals 1.7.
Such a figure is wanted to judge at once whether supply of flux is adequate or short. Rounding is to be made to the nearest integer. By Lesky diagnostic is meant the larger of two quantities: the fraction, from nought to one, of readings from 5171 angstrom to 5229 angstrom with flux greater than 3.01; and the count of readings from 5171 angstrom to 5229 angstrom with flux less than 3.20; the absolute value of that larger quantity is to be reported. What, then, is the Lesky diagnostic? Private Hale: 26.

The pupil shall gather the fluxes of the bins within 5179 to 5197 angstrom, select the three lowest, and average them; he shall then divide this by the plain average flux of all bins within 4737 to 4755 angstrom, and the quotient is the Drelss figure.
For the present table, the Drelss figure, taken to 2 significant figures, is 0.77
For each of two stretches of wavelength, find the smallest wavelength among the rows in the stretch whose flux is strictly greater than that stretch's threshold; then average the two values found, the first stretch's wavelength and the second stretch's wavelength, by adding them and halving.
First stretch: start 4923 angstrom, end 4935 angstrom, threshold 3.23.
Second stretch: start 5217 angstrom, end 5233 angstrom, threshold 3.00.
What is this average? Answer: 5072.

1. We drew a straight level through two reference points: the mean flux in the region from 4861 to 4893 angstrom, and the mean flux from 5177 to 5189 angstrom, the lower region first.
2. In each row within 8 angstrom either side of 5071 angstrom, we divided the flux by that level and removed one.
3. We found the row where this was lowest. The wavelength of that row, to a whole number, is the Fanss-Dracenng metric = 5074 angstrom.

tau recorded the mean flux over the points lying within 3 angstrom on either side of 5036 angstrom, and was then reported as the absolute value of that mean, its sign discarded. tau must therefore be 3.12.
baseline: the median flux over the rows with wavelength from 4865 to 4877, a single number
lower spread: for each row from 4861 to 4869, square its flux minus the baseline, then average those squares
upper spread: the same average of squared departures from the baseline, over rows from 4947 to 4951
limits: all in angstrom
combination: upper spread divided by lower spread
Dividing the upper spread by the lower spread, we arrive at 1.8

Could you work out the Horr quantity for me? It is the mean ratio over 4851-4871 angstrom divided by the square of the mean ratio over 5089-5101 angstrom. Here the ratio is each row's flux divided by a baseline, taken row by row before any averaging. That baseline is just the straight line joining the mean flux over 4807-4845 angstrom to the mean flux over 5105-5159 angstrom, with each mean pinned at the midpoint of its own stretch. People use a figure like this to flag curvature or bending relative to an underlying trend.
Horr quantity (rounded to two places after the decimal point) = 0.80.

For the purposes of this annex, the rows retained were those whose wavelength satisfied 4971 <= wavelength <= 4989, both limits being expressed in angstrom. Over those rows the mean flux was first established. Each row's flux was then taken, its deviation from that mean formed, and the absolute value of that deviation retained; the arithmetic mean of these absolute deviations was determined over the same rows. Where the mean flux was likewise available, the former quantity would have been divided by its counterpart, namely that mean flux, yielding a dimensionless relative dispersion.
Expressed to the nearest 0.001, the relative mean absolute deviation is 0.061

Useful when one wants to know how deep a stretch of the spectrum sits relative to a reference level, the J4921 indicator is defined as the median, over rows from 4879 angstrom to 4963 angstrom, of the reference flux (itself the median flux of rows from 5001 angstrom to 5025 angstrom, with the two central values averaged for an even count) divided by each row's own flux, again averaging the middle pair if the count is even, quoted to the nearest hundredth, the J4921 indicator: 0.89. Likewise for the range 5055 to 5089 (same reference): 0.97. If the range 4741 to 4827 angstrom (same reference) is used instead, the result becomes 0.91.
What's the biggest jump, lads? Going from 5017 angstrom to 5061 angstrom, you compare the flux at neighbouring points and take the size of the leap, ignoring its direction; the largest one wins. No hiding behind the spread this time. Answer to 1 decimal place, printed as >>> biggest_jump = 1.0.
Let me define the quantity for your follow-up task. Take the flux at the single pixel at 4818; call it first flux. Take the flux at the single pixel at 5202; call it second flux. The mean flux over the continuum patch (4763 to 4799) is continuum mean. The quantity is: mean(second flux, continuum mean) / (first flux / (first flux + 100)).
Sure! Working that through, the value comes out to 104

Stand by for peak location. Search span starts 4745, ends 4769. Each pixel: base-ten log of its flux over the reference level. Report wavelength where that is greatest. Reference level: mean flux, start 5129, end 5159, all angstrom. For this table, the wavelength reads 4756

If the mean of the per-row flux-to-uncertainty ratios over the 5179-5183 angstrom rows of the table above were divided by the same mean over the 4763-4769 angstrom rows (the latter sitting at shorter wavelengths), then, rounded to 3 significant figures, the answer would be 1.06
